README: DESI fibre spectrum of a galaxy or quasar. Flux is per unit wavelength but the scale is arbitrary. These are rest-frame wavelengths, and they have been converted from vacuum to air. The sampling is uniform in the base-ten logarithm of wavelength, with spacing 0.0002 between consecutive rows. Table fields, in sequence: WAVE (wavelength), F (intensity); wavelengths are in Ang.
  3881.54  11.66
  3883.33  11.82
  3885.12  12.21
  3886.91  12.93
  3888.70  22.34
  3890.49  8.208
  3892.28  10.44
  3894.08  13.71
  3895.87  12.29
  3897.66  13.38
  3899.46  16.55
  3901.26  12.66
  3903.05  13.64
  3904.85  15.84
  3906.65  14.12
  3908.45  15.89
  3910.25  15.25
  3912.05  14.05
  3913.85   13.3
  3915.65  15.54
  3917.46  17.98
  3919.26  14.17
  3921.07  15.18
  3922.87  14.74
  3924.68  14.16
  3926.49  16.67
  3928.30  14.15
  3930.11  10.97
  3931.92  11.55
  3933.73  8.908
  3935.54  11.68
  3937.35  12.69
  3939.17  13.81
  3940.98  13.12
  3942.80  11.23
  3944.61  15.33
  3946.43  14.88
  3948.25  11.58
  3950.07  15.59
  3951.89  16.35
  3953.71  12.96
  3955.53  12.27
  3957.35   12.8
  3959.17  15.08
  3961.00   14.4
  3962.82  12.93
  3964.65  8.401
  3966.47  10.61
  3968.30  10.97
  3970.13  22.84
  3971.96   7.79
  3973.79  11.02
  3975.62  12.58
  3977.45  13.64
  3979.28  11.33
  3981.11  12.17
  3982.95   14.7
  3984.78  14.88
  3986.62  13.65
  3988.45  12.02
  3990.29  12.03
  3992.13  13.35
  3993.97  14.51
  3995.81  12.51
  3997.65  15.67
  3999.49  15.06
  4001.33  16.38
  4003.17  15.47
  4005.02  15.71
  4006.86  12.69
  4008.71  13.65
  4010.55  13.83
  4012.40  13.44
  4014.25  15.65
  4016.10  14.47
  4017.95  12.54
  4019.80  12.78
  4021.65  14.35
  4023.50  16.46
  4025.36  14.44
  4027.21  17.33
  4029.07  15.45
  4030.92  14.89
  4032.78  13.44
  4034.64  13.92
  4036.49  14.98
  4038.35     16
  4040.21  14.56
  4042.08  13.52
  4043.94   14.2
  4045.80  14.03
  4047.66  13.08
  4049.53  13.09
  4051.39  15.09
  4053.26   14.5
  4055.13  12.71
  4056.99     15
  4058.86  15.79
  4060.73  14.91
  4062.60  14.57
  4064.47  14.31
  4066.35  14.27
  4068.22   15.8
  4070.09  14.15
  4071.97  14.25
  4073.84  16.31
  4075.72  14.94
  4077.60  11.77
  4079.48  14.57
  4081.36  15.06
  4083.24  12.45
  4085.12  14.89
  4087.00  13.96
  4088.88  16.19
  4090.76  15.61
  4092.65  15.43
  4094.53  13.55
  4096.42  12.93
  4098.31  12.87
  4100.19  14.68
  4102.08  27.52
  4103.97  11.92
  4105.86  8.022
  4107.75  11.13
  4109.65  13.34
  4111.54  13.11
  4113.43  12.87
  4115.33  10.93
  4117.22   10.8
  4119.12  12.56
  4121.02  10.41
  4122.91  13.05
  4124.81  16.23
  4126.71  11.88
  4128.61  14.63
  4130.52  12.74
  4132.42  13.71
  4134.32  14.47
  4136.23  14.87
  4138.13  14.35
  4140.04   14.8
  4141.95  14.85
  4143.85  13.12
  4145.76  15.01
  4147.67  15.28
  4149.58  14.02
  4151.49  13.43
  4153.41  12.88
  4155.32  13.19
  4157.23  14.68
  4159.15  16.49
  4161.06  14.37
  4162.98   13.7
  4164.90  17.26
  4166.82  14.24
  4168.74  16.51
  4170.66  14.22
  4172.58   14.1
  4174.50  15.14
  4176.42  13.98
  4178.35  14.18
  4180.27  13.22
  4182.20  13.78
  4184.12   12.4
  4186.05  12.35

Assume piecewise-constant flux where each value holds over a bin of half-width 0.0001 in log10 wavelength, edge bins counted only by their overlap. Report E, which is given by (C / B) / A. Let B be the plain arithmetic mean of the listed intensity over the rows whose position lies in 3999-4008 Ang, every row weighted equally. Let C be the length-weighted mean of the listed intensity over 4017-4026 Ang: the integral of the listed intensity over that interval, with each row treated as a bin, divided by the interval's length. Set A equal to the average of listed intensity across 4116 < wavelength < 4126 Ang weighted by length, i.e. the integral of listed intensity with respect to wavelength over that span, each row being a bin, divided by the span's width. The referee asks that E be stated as 0.075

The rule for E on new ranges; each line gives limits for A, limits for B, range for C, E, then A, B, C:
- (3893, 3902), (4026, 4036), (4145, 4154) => 0.069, 13.7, 15.01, 14.1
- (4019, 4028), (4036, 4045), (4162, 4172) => 0.069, 15.1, 14.65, 15.1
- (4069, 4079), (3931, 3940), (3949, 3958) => 0.083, 14.3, 11.73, 14.0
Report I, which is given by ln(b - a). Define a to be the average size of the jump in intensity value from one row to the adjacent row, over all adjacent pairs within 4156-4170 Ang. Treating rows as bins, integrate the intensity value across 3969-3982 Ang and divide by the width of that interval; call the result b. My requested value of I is 2.38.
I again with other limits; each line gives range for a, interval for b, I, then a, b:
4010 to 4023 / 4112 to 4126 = 2.41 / 1.3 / 12.4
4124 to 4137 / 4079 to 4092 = 2.55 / 1.9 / 14.7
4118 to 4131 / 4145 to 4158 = 2.42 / 2.8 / 14.0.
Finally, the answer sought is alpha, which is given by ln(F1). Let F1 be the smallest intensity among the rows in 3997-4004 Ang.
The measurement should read 2.71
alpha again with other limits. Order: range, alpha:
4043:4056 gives 2.54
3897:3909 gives 2.54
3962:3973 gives 2.05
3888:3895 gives 2.11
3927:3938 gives 2.19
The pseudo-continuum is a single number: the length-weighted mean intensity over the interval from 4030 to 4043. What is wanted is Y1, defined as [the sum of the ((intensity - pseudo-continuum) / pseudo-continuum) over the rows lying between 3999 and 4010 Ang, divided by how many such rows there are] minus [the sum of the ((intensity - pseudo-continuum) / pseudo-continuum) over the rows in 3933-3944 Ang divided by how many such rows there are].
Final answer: 0.20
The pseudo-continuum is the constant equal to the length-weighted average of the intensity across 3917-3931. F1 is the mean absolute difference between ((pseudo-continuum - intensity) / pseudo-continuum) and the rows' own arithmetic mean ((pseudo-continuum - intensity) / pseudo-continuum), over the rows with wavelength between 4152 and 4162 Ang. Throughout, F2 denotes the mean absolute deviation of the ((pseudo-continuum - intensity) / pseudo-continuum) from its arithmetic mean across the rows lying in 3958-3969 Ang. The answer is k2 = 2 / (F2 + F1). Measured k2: 9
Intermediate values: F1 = 0.070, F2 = 0.14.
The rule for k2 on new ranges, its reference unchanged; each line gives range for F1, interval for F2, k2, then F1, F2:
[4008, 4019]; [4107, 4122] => 16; 0.051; 0.07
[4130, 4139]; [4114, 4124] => 18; 0.044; 0.07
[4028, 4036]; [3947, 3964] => 14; 0.051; 0.10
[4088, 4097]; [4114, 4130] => 11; 0.082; 0.11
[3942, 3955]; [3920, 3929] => 12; 0.121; 0.05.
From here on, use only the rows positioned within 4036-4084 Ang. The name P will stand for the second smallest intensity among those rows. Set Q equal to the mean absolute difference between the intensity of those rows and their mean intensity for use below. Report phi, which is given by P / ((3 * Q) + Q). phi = 3.8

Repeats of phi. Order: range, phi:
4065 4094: 3.3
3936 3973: 1.0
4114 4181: 2.4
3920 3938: 1.4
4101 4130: 1.0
